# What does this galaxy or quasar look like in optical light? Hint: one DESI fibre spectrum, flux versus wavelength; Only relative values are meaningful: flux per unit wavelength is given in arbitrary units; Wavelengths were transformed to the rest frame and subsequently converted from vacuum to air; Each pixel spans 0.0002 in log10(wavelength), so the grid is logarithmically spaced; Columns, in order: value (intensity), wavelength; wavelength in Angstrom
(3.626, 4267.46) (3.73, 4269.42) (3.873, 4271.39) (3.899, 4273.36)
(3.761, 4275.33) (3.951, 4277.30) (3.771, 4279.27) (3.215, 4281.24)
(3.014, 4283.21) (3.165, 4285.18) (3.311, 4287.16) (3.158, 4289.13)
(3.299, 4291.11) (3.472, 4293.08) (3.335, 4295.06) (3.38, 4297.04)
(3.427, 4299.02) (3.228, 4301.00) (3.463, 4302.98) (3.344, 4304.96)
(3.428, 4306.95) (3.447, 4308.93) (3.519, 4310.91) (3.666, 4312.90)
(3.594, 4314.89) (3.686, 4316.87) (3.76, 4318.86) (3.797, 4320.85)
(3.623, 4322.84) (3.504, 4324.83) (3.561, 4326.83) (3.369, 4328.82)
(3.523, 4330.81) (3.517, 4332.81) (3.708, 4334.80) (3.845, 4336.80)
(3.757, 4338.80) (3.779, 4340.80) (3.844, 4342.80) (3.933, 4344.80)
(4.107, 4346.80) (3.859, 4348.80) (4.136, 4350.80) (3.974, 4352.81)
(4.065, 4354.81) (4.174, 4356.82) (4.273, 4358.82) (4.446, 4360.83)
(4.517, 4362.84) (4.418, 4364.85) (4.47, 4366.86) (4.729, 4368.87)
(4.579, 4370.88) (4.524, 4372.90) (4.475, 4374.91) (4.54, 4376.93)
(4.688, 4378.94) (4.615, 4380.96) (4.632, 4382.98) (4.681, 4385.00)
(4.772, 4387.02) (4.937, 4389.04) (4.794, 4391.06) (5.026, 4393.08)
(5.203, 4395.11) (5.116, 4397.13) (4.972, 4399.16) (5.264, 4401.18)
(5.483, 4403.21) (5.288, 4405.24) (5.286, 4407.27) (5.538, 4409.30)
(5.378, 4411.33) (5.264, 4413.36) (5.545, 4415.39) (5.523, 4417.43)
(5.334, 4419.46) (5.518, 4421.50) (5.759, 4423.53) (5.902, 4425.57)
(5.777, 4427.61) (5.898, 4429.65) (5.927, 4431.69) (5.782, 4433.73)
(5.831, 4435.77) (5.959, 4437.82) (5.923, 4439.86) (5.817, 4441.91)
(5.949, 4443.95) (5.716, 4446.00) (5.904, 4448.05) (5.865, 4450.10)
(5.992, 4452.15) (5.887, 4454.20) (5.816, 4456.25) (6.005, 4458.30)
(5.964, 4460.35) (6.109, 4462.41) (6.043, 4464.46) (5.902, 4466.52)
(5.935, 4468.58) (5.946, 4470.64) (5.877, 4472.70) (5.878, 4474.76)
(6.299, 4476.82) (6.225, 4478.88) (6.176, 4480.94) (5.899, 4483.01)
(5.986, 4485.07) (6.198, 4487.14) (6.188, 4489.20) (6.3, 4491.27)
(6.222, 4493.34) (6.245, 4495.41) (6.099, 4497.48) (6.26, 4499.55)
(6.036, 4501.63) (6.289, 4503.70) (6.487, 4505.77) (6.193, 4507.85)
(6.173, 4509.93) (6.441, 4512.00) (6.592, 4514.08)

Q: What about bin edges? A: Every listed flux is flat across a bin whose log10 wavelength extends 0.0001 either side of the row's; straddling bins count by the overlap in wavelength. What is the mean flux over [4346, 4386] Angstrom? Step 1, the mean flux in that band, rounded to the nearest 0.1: 4.4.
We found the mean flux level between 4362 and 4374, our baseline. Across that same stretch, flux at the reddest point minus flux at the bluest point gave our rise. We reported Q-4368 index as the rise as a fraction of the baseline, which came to 0.00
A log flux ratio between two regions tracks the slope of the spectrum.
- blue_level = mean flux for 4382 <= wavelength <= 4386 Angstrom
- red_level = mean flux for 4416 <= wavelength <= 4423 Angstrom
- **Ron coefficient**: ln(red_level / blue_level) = 0.16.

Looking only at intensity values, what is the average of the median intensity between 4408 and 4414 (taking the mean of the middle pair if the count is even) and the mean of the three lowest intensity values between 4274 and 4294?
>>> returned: 4.2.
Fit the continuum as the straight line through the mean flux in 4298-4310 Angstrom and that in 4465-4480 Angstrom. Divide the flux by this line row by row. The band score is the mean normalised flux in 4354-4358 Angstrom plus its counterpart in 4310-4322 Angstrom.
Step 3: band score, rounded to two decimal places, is 2.01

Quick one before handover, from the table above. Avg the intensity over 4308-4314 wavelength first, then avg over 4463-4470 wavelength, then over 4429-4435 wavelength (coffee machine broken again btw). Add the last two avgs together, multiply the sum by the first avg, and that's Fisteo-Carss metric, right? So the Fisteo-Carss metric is 41.9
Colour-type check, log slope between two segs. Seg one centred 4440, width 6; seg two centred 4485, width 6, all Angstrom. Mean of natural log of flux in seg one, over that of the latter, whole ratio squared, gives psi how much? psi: 0.98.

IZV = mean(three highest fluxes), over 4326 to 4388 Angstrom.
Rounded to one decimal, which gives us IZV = 4.7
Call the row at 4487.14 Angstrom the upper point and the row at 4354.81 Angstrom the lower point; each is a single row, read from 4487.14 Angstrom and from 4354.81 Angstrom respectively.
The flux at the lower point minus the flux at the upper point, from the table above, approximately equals -2.1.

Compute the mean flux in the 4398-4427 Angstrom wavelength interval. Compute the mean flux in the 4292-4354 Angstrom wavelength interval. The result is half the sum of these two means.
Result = 4.53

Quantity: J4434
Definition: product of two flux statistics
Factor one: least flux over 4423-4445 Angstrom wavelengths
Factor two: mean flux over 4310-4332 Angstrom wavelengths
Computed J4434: 20.7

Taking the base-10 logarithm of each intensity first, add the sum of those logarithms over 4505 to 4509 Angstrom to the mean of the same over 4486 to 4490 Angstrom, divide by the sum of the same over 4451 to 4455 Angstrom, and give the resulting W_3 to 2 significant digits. 1.5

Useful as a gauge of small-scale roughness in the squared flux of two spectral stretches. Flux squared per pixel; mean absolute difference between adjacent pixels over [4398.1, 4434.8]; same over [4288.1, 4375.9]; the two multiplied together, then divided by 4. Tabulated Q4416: 0.39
